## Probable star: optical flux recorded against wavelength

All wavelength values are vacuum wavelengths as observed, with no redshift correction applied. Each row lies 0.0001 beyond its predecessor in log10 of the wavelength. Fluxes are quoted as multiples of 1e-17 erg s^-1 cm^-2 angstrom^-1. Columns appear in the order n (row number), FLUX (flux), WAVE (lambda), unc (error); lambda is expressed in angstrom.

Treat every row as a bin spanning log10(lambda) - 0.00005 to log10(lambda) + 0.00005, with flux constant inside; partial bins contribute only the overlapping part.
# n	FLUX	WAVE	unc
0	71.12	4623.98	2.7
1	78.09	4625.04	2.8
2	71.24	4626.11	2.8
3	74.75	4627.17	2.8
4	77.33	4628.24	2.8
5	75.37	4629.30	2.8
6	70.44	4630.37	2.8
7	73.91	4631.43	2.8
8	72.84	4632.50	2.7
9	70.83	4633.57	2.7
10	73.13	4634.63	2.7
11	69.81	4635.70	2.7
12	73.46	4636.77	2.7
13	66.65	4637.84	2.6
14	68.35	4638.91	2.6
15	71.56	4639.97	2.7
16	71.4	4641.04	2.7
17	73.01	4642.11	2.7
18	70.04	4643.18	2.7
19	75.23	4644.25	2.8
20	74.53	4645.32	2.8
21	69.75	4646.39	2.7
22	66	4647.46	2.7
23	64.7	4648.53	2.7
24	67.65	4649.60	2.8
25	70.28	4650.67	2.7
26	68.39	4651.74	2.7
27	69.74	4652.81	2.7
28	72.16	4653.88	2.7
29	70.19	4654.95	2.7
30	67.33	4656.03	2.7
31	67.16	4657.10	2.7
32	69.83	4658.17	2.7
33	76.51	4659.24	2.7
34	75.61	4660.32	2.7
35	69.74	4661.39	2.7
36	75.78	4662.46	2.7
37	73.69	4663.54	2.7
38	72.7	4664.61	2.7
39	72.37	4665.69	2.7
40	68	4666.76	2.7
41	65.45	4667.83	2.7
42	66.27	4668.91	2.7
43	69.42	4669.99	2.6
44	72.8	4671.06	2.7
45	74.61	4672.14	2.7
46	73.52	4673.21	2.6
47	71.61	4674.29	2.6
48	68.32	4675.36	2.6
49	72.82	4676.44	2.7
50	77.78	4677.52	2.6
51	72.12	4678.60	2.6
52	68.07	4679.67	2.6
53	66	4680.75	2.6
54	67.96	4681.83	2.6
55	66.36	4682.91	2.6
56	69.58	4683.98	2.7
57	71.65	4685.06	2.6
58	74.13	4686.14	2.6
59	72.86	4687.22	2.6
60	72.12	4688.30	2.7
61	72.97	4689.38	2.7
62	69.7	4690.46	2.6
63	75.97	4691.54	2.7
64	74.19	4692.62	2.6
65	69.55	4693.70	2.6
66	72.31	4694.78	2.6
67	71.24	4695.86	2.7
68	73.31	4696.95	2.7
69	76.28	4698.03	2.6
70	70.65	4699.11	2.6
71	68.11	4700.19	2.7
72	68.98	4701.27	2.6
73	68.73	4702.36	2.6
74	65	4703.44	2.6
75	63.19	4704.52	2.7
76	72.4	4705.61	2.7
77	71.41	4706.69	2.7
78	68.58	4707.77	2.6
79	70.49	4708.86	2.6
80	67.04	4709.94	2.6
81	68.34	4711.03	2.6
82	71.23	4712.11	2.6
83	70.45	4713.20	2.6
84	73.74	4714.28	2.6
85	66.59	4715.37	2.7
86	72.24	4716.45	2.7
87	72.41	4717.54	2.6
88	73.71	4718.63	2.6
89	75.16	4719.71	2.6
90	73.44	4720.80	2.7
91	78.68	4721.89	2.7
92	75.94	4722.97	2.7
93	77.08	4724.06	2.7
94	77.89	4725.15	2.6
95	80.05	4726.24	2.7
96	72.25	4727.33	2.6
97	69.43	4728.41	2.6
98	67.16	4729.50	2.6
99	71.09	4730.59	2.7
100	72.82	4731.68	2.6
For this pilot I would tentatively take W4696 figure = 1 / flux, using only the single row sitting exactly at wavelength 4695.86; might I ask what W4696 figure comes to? 0.0140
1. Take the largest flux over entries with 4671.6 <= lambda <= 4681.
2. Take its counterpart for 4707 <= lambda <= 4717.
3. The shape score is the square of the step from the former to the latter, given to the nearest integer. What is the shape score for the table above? 16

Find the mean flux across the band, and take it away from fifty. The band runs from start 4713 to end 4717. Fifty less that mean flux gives -20.8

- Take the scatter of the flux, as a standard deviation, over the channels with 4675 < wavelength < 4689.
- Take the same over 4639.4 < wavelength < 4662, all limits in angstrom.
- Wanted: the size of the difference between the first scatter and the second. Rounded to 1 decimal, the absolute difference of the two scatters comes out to 0.2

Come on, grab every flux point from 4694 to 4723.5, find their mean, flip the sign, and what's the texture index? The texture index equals -71.1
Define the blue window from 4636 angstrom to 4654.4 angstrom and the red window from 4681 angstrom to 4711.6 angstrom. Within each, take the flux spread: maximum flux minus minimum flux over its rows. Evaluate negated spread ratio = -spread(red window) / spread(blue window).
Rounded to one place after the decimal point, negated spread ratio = -1.2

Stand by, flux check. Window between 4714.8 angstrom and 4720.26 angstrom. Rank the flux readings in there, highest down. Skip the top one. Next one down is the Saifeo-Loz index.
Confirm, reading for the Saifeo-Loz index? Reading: 73.71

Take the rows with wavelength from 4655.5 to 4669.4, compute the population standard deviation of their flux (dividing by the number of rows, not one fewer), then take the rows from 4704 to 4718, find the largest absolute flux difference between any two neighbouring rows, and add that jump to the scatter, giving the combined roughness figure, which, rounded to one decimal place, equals 12.9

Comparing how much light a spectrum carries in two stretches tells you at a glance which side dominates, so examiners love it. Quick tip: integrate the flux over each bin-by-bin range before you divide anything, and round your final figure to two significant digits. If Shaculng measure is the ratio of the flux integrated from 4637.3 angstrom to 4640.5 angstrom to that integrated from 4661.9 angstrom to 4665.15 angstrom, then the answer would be 0.92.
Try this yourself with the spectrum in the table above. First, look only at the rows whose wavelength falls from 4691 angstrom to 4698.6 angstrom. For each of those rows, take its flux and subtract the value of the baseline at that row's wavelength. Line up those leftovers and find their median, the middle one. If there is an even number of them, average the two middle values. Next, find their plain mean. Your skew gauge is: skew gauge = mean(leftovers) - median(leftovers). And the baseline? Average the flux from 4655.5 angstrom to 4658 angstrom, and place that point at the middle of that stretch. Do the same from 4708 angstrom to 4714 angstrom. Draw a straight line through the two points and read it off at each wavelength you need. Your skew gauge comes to 0.0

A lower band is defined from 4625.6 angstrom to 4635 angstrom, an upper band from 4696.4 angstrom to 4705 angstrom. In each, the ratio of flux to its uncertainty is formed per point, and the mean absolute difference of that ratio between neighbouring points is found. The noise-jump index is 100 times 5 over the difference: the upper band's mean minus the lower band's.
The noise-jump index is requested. 950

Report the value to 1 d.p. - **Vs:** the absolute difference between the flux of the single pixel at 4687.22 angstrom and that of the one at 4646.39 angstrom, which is 3.1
